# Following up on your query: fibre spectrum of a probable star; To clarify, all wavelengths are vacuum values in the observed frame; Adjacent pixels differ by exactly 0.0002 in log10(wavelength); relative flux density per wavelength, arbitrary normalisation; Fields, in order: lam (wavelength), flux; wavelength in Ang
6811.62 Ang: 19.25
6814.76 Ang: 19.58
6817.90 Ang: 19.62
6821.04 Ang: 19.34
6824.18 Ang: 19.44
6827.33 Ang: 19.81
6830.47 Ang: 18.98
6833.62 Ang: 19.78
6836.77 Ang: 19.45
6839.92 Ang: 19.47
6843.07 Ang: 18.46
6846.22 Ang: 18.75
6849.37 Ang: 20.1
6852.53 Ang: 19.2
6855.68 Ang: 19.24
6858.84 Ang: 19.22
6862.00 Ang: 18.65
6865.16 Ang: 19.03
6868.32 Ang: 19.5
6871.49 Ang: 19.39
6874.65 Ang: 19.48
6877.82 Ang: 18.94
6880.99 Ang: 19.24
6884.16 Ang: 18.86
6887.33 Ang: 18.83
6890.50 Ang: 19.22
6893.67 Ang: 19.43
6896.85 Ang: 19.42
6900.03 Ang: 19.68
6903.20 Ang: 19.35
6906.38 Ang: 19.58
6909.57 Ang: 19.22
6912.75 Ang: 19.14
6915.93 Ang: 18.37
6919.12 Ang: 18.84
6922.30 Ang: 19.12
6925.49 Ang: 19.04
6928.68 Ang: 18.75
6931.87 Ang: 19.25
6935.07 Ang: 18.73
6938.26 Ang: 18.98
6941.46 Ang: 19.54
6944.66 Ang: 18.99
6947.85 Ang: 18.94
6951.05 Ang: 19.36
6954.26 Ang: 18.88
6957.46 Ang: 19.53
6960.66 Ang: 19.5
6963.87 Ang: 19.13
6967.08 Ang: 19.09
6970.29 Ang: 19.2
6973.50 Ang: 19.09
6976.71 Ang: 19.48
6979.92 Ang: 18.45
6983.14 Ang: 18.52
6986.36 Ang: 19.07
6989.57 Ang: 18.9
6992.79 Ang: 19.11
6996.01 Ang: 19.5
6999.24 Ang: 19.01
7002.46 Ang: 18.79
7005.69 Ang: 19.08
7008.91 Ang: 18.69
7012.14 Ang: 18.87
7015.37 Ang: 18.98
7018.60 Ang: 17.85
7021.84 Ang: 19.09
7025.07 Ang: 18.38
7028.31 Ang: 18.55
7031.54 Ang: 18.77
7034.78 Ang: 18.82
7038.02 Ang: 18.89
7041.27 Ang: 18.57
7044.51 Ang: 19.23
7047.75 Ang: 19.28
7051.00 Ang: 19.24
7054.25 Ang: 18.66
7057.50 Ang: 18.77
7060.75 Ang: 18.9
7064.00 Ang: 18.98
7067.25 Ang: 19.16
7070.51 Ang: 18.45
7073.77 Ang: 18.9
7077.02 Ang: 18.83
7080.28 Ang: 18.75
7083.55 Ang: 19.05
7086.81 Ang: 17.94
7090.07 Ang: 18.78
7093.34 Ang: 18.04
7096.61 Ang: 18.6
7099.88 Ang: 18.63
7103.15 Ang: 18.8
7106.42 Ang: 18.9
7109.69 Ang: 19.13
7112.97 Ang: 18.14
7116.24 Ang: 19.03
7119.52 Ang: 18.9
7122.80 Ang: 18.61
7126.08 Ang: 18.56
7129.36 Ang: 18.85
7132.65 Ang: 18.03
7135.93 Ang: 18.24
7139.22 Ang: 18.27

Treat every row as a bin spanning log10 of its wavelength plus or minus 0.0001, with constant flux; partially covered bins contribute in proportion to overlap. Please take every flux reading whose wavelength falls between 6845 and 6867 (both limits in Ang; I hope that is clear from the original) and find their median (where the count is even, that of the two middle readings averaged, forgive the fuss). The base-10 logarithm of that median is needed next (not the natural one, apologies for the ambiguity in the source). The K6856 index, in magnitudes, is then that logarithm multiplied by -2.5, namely -3.21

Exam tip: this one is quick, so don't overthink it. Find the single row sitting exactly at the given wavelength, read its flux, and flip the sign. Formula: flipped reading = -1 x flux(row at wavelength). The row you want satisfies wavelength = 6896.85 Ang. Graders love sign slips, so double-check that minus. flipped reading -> -19.4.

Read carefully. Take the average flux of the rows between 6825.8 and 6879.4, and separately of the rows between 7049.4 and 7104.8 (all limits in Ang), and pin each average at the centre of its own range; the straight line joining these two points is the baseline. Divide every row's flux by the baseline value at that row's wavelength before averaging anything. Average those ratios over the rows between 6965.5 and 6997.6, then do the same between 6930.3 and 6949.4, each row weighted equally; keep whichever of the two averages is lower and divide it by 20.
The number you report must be 0.0500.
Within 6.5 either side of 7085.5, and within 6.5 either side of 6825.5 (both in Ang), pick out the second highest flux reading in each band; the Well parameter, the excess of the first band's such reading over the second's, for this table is -0.66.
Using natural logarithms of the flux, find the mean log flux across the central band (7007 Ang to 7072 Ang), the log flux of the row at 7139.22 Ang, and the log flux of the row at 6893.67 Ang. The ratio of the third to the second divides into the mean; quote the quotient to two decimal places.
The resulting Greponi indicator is 2.87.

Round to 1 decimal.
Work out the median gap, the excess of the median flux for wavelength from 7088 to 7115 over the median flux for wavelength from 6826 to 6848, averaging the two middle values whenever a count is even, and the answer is -0.7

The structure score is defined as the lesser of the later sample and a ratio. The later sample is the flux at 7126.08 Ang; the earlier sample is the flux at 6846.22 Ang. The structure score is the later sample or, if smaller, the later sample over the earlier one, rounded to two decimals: 0.99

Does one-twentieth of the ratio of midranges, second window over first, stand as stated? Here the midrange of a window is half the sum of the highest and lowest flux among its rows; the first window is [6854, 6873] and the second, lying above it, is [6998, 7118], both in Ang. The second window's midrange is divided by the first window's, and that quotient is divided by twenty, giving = 0.0487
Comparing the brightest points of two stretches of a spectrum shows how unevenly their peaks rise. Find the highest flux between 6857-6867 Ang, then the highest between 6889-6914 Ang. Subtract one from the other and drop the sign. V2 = 0.46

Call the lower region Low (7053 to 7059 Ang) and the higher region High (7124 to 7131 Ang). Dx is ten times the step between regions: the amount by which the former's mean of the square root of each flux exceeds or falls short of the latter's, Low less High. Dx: 0.0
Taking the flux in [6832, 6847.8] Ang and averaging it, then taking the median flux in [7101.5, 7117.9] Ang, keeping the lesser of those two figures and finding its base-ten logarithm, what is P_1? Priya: 1.276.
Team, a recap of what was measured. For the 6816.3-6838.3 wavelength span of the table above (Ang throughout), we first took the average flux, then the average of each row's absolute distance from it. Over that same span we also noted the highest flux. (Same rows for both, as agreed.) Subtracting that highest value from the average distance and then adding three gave -16.6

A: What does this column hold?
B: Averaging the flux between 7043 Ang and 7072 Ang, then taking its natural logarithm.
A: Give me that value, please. 2.94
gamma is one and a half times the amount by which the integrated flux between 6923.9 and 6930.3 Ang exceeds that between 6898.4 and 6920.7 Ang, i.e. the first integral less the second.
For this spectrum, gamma -460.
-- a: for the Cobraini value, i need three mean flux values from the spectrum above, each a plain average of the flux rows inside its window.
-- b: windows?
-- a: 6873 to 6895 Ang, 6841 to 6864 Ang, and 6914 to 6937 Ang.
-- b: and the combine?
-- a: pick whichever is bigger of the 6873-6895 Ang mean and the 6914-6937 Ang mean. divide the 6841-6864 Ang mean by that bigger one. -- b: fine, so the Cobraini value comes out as 1.00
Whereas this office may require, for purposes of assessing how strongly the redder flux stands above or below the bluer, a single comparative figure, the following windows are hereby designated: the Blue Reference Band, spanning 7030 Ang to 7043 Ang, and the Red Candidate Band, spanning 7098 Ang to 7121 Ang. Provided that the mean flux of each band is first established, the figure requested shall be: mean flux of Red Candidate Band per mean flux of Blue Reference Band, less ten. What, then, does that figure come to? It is -9.00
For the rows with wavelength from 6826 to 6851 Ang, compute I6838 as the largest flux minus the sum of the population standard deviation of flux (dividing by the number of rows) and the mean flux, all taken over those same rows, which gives 0.22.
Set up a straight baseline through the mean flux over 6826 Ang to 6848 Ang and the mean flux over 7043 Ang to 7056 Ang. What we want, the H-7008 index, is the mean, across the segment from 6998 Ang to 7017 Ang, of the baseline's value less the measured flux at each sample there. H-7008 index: 0.23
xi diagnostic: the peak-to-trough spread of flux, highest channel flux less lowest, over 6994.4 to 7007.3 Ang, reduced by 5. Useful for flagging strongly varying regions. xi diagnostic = -4.3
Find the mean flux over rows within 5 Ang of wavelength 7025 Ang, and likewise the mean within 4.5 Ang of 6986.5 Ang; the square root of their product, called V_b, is 18.8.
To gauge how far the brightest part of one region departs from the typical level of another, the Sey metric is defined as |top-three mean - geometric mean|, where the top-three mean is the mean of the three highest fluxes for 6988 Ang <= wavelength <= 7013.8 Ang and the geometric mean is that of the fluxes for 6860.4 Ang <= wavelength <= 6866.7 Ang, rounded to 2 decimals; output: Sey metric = 0.39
